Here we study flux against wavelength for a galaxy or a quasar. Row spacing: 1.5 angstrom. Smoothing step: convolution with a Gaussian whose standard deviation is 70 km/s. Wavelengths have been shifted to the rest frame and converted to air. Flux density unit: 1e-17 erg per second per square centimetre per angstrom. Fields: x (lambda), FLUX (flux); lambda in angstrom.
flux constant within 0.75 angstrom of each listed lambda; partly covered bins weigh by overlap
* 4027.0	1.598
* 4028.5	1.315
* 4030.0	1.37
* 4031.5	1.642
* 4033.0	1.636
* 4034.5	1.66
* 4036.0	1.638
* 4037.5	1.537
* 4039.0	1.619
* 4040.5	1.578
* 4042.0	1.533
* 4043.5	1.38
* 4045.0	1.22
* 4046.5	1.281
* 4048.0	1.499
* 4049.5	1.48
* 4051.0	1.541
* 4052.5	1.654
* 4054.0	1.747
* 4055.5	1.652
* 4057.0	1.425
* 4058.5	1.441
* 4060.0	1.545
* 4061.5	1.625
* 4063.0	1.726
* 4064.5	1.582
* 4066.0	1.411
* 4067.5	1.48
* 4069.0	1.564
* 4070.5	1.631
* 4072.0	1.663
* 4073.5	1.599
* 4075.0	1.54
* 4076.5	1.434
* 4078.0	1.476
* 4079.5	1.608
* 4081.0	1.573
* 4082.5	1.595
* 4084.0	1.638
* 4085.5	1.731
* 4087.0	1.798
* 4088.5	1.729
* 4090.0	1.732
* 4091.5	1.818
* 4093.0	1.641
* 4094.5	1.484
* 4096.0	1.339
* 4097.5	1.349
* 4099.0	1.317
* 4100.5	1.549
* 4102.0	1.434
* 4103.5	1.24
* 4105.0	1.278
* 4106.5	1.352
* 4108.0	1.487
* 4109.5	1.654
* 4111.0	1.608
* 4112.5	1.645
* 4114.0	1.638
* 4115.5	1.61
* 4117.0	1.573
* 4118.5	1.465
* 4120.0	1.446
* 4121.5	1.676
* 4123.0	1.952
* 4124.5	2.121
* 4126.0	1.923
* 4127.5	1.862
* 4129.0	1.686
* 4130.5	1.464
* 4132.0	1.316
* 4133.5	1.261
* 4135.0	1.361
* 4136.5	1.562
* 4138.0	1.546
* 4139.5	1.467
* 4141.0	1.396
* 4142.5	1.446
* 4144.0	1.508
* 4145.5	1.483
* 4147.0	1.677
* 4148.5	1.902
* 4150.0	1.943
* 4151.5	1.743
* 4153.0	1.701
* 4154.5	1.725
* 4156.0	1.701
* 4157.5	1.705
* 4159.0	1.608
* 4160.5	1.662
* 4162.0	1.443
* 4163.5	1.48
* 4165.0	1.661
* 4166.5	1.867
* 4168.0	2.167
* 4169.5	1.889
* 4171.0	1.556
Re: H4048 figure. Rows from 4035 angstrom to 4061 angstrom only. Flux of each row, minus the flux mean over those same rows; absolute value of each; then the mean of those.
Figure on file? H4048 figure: 0.10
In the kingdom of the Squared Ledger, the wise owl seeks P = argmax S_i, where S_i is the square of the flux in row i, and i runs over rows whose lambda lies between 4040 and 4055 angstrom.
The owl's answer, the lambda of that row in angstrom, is 4054.0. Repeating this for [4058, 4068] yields 4063.0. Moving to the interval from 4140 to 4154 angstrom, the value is 4150.0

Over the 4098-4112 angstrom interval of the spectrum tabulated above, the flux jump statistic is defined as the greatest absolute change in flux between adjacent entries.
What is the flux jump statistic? 0.23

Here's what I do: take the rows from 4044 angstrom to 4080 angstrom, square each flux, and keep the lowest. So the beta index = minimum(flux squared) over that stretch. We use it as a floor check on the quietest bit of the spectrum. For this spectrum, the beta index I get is 1.49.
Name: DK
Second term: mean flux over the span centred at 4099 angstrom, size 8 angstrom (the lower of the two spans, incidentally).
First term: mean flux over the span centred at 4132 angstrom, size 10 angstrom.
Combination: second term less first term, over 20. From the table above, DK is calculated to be -0.005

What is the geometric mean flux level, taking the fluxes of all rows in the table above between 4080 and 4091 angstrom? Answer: 1.68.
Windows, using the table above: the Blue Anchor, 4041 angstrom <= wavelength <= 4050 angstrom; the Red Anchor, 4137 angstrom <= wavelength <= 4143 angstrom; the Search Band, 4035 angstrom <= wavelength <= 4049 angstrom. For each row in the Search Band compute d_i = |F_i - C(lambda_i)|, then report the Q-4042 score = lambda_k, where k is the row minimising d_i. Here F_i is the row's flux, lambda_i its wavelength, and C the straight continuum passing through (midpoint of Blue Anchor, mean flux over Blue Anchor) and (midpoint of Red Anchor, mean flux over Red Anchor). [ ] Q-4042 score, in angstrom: 4043.5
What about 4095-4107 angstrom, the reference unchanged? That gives 4102.0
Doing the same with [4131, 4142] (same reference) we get 4139.5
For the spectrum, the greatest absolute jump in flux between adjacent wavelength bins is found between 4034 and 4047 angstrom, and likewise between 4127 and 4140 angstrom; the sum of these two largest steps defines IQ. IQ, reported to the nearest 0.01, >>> 0.38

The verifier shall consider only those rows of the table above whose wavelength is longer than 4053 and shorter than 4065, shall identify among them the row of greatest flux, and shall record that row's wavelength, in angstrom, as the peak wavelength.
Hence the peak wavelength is 4054.0 angstrom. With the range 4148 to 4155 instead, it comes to 4150.0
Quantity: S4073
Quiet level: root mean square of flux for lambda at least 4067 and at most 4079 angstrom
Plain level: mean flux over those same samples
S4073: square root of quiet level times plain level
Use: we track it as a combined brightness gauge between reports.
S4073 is 1.55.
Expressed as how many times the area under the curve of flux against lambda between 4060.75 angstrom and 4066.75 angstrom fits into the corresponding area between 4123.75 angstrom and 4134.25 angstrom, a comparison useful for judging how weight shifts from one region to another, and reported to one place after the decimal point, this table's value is 1.8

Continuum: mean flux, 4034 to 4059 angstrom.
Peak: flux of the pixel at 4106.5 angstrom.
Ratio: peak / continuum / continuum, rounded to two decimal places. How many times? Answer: 0.58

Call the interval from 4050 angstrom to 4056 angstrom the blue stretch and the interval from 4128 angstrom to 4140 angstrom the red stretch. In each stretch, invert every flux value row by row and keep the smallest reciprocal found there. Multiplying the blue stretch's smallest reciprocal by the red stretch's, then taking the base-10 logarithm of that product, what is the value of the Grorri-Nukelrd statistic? -0.469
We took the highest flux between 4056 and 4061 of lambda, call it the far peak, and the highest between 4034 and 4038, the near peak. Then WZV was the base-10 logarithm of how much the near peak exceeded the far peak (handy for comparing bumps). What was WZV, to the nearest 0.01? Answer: -0.94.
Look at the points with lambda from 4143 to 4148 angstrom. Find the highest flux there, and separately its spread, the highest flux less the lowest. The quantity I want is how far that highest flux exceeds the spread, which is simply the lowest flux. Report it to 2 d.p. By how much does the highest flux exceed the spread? 1.48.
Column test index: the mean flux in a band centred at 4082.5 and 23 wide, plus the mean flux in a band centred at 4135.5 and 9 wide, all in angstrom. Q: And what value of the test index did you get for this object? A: 3.06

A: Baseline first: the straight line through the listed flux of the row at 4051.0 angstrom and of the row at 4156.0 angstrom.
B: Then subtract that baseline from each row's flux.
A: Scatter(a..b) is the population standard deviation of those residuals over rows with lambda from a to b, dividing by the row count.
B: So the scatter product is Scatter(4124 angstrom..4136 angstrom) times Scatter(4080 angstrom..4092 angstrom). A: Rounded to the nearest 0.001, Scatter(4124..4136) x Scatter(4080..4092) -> 0.024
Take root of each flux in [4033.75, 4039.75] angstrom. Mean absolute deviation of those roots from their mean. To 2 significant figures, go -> 0.015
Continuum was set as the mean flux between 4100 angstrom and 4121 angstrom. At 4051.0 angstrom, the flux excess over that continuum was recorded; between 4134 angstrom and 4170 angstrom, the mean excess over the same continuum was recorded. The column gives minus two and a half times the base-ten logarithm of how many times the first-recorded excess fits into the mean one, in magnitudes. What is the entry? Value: -1.4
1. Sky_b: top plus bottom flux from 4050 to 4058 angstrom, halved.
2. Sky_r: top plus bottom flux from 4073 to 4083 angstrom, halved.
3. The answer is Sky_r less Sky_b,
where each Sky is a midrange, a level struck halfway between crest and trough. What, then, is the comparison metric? -0.065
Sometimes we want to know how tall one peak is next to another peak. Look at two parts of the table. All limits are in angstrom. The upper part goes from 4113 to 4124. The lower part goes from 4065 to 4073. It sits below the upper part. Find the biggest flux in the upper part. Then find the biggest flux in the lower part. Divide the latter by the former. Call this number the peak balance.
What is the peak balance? 0.85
